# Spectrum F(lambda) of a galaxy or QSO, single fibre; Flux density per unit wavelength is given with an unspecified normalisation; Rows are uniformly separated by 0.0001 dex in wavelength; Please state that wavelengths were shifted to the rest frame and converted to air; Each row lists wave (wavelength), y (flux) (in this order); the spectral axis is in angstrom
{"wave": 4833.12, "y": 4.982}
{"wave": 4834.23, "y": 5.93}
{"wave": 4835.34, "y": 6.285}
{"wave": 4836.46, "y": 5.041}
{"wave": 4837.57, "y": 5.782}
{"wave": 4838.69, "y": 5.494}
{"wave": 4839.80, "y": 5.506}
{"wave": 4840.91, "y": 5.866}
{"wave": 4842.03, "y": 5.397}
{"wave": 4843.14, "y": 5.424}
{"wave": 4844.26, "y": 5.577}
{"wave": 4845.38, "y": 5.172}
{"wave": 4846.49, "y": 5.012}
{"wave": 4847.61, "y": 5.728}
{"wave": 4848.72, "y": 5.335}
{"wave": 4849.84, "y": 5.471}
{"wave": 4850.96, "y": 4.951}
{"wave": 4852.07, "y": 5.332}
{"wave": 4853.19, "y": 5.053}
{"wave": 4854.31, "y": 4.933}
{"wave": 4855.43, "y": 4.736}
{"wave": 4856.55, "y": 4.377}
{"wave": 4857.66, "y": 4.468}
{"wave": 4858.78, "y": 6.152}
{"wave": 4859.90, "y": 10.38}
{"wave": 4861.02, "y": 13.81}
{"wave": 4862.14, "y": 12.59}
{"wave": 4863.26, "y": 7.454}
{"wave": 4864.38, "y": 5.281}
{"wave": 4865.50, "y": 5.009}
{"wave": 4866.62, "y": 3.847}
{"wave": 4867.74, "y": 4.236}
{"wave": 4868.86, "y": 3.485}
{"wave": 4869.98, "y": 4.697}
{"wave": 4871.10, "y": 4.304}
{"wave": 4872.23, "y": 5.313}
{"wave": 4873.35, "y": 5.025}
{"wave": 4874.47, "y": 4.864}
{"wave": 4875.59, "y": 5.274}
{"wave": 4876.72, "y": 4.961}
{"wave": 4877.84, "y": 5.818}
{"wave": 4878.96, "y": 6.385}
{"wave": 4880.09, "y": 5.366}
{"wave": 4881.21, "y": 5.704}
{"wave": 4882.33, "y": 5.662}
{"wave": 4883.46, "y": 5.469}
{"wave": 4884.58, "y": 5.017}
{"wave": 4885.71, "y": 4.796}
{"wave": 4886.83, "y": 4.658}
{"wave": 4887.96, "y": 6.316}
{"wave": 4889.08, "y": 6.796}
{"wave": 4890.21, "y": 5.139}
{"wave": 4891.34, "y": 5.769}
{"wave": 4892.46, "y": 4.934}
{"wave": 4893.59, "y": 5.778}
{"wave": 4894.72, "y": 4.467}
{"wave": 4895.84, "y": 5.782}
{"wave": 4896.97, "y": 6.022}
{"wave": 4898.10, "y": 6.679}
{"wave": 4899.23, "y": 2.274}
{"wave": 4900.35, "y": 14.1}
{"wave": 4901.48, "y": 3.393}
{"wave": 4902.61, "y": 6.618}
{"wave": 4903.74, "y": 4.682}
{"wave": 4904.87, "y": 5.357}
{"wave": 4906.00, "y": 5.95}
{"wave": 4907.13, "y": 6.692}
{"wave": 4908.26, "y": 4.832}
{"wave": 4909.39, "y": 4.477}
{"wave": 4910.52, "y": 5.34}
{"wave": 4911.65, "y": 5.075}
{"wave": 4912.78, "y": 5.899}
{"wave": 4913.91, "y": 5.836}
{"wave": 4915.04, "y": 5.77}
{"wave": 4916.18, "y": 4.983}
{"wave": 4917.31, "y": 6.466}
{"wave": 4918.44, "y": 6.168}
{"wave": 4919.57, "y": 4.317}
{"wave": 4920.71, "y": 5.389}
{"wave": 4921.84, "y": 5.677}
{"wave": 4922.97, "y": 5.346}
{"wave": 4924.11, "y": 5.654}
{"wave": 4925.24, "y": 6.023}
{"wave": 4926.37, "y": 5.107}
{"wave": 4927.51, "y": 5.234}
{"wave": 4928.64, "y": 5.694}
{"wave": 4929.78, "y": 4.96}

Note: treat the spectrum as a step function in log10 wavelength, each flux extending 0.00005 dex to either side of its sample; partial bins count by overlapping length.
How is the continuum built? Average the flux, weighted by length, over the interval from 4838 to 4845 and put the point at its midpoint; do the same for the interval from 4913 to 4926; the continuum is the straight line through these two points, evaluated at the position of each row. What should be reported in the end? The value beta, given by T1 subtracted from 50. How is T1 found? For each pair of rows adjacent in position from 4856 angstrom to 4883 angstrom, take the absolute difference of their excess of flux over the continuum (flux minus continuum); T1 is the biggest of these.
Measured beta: 44.9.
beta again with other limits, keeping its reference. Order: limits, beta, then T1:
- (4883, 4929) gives 38.2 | 12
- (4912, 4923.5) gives 48.1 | 2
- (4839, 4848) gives 49.3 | 1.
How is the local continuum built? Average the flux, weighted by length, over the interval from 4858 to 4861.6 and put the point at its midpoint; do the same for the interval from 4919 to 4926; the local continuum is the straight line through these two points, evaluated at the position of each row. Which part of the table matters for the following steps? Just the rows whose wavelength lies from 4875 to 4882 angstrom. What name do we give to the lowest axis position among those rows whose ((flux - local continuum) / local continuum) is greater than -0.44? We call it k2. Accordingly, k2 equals 4875.59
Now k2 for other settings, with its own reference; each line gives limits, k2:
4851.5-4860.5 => 4858.78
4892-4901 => 4892.46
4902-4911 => 4902.61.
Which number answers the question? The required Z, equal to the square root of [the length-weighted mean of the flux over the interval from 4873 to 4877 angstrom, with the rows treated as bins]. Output 2.24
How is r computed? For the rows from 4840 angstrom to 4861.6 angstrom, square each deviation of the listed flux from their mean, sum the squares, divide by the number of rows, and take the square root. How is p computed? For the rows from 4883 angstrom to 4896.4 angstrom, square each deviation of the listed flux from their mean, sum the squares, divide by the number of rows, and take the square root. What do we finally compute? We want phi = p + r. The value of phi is 2.89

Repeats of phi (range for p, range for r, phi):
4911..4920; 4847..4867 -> 3.46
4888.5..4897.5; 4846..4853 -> 0.94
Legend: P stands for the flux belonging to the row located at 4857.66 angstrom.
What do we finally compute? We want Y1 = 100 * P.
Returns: 447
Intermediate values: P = 4.468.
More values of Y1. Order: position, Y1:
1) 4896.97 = 602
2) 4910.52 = 534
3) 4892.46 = 493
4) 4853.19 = 505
